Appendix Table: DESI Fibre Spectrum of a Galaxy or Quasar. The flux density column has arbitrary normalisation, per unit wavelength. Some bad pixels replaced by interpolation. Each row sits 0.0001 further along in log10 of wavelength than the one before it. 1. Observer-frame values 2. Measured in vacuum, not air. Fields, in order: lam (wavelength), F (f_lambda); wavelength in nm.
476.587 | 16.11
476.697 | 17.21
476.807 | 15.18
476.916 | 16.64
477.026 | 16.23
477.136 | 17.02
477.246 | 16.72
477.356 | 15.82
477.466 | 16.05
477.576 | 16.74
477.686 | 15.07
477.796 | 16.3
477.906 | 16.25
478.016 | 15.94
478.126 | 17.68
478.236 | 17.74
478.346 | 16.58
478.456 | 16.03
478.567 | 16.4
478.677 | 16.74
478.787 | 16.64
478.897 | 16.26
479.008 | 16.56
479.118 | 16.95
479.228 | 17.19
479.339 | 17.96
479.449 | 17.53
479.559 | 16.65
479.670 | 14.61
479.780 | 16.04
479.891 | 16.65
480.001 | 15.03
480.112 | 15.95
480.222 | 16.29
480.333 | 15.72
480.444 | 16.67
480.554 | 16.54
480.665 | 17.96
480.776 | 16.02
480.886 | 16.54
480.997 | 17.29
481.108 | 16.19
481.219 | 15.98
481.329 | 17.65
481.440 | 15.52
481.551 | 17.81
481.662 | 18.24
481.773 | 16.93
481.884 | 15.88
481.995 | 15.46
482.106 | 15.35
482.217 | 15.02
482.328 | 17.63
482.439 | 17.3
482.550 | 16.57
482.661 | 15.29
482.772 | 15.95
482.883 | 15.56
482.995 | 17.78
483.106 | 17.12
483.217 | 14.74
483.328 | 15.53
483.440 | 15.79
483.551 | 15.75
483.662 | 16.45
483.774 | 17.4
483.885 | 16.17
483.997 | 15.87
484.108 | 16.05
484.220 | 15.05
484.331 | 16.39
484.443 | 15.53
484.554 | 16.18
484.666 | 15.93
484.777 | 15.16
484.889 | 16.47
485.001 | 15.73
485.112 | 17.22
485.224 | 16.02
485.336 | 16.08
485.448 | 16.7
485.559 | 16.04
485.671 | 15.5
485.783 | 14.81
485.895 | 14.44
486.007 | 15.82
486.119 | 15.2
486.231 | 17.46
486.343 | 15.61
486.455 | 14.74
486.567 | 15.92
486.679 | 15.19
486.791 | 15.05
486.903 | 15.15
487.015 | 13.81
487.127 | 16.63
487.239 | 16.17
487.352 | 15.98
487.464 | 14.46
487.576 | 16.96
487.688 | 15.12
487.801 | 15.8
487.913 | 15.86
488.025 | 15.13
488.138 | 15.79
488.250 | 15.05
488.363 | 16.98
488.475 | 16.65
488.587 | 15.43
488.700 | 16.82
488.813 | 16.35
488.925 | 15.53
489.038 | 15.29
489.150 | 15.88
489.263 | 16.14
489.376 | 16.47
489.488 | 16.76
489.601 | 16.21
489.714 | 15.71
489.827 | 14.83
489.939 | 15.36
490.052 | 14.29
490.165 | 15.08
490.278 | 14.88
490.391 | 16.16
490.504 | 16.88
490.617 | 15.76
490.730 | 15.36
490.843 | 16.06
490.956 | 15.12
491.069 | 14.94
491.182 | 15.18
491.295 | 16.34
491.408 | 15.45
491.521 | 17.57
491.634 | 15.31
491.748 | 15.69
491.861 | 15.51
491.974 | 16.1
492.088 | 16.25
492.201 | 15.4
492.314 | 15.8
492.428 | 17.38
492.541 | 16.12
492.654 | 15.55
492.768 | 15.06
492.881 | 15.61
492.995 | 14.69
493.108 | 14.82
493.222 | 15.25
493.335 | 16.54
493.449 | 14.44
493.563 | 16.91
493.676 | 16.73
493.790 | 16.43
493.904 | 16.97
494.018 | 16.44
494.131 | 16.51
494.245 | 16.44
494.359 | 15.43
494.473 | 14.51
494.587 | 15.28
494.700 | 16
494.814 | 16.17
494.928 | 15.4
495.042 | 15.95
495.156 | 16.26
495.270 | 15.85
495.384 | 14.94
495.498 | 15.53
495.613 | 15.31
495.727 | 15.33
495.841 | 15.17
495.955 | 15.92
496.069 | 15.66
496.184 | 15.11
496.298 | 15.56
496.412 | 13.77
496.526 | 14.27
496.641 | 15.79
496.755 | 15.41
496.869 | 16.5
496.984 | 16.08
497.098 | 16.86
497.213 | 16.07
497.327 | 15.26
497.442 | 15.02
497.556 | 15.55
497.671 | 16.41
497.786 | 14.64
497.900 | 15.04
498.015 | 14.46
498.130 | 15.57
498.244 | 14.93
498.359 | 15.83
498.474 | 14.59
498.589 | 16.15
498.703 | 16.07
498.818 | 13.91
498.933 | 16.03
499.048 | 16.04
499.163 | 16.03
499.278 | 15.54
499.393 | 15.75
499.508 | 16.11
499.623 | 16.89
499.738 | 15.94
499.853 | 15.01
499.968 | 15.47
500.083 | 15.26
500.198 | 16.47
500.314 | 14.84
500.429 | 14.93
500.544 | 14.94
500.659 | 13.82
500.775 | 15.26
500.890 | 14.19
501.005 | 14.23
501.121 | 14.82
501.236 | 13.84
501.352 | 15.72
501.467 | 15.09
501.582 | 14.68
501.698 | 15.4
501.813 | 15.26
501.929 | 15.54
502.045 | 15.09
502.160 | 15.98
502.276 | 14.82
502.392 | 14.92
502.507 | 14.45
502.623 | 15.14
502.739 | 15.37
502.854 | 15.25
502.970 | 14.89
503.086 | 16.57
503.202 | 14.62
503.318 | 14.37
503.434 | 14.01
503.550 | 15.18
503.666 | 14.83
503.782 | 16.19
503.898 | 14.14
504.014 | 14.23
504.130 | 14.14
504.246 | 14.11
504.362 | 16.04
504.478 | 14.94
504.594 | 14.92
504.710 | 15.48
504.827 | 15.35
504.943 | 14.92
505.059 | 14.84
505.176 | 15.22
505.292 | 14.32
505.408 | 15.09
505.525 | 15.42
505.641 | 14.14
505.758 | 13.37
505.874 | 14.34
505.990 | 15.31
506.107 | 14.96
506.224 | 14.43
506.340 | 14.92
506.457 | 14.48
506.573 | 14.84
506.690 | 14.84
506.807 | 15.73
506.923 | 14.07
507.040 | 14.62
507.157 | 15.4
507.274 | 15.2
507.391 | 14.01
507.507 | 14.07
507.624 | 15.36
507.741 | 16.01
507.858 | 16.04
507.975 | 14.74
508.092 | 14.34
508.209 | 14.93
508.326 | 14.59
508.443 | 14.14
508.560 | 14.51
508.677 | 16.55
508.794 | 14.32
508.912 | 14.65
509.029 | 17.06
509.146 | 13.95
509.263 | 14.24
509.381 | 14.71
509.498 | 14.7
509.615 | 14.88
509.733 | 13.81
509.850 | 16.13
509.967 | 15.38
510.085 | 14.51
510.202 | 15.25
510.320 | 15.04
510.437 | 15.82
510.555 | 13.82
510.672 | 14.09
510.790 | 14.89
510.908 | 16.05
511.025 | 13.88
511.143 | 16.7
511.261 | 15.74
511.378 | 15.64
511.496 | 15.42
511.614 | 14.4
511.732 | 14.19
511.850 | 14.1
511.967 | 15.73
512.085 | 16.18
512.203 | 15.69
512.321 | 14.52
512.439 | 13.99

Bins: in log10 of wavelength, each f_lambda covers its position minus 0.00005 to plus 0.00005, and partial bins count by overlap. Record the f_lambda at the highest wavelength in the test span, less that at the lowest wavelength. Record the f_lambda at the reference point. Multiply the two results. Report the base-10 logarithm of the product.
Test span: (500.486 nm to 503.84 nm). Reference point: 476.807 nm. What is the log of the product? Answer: 1.3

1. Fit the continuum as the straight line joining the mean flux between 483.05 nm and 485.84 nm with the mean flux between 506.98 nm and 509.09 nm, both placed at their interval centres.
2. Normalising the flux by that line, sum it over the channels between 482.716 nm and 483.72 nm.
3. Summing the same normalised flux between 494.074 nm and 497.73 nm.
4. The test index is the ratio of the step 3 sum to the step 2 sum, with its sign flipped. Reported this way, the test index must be -3.6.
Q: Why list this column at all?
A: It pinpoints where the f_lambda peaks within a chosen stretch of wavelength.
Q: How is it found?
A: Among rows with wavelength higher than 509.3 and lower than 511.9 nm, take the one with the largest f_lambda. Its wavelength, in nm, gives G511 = 511.143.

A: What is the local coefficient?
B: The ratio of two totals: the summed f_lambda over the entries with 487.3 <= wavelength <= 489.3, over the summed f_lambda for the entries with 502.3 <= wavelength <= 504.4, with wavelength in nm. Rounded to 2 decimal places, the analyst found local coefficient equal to 1.06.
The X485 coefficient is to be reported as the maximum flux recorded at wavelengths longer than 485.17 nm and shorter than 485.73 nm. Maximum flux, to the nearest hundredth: 16.70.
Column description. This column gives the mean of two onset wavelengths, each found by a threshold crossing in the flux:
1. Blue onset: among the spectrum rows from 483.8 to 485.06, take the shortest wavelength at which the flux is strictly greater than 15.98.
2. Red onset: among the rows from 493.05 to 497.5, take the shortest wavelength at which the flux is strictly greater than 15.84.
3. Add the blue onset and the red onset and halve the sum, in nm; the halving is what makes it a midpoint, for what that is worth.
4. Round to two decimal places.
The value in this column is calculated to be 488.61 nm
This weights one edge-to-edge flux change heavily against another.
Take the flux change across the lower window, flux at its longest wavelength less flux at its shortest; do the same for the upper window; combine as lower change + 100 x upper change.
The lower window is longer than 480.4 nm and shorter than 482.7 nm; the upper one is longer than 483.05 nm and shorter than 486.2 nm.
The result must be -193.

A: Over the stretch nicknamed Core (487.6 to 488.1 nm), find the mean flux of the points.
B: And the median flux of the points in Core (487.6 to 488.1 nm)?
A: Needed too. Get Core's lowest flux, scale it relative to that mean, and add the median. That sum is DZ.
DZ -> 16.4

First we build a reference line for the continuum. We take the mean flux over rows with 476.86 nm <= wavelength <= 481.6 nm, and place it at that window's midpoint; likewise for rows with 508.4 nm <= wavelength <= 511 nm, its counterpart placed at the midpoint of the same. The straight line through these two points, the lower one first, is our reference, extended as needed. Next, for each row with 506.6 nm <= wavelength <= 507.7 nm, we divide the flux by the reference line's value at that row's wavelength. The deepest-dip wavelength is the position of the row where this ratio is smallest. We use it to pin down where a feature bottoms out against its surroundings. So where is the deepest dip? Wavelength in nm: 507.391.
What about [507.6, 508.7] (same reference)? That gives 508.443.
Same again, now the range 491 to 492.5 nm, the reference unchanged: 491.069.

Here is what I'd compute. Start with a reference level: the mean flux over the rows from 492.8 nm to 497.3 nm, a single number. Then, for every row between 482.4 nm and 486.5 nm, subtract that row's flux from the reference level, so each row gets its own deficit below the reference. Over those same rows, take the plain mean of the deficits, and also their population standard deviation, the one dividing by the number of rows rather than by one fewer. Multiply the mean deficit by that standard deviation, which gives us -0.24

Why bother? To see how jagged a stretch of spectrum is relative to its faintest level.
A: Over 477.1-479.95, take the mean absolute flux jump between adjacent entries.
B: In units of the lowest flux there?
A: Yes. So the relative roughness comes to 0.047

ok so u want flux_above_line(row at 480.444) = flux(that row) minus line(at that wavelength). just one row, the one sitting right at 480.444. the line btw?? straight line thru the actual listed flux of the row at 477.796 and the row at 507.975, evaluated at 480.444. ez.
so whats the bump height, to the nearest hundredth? 0.51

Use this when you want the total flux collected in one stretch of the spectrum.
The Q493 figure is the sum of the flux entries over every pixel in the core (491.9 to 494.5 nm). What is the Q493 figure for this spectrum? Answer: 365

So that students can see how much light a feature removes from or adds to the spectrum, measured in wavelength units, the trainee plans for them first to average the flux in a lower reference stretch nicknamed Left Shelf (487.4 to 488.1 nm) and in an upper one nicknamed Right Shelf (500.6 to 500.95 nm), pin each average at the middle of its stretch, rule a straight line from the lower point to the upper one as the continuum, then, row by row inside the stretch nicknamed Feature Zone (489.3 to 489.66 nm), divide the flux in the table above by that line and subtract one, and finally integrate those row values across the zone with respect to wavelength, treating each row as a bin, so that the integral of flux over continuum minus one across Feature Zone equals 0.024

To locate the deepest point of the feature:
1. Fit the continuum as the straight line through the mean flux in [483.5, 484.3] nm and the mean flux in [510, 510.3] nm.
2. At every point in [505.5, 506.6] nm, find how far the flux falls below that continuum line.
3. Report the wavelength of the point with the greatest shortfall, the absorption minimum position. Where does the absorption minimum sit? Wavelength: 505.758 nm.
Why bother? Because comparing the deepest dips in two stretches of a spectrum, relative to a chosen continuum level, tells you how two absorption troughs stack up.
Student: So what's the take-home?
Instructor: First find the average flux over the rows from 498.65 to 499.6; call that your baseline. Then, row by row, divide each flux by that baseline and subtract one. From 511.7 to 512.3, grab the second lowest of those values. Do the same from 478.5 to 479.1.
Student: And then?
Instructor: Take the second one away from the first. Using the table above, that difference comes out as -0.14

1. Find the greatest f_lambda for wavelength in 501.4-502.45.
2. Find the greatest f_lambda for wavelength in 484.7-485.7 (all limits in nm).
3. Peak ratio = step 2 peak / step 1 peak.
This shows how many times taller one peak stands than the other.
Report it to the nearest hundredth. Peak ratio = 1.08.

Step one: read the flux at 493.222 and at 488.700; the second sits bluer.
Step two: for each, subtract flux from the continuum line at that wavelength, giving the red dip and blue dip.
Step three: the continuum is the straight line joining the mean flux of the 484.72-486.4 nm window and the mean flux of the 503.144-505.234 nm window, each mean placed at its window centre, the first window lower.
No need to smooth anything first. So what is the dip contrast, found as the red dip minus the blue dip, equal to 1.3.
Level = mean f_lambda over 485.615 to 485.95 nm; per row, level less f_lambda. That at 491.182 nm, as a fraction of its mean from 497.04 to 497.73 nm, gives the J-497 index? 0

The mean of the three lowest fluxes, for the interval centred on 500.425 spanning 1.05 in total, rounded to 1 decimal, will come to 14.3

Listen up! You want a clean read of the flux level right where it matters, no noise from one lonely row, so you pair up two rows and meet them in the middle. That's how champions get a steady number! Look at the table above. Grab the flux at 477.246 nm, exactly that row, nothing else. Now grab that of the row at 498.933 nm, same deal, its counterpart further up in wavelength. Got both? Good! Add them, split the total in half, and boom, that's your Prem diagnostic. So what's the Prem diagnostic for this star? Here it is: 16.4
